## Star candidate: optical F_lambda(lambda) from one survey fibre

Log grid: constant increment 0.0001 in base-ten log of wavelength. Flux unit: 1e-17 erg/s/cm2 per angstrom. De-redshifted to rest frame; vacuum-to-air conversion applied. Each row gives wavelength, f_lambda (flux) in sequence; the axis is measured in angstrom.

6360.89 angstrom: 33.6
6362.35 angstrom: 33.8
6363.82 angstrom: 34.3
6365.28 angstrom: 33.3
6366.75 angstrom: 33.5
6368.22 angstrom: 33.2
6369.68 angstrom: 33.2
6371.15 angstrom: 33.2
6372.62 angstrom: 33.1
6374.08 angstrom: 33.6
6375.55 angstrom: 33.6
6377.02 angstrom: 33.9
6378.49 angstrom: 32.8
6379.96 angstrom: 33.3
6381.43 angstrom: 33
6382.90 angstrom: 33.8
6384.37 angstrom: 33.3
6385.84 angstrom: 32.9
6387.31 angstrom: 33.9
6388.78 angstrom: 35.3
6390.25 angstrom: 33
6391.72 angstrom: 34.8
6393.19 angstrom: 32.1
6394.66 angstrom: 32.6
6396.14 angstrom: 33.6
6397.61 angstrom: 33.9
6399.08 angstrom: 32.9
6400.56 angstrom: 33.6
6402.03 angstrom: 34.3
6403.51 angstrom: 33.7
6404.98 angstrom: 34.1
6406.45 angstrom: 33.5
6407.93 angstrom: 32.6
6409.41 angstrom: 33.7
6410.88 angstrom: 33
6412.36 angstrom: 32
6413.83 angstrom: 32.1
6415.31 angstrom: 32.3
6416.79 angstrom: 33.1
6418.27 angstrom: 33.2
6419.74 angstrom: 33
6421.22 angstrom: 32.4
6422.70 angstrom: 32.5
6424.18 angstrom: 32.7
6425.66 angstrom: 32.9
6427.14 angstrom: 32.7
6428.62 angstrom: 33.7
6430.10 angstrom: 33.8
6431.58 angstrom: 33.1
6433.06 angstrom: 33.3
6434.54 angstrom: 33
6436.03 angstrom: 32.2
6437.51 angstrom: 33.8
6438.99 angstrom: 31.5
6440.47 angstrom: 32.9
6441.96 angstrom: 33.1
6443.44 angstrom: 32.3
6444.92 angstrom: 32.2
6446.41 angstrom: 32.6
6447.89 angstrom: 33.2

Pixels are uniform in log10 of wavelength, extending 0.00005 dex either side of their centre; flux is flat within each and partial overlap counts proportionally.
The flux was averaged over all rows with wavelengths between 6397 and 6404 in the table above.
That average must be 33.7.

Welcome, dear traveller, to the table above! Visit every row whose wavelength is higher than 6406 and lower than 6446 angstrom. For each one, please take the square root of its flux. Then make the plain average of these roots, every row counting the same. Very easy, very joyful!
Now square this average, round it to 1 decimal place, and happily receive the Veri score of 32.8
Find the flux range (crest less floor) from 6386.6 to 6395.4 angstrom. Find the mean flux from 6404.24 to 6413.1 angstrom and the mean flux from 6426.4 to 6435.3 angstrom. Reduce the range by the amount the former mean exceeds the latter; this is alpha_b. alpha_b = 3.3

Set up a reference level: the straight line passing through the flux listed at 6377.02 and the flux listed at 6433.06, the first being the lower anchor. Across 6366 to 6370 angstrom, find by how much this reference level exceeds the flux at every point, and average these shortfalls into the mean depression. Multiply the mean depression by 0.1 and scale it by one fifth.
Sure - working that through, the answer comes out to 0.014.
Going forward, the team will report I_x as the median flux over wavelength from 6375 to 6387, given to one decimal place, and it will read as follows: 33.3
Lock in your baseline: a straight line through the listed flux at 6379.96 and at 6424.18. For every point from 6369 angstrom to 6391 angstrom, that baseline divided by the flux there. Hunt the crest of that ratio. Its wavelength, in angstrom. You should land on 6378.49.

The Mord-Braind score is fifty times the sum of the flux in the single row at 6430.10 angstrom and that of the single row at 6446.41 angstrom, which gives 3320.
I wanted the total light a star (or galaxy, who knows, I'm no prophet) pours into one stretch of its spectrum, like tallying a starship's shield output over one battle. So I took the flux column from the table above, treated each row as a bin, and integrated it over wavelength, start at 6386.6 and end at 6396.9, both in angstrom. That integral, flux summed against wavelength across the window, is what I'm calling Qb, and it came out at 346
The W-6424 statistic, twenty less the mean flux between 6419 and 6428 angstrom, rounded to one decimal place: -12.7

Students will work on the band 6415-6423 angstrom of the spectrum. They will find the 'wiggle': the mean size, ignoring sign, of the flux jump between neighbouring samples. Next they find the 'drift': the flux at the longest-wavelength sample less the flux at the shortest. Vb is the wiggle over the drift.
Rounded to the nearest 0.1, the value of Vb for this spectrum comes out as 1.8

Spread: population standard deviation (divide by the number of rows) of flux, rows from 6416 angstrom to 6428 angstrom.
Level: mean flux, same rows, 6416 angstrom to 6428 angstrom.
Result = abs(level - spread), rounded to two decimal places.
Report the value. 32.55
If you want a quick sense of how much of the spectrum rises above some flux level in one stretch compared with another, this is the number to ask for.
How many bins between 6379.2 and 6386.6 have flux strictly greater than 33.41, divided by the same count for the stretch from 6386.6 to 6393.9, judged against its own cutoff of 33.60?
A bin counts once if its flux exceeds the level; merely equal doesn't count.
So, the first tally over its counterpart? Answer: 0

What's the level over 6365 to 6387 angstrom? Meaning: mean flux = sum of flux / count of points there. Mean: 33.3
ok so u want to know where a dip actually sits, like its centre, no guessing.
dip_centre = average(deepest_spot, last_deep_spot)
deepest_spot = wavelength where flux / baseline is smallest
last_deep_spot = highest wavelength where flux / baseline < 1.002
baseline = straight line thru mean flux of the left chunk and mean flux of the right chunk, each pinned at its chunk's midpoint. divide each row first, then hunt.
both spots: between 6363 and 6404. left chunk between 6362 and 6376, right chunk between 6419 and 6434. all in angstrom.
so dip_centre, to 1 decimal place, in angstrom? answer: 6396.1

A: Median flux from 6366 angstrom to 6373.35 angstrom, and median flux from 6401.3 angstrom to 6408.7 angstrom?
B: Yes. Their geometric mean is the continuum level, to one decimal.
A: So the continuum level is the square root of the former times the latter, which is 33.4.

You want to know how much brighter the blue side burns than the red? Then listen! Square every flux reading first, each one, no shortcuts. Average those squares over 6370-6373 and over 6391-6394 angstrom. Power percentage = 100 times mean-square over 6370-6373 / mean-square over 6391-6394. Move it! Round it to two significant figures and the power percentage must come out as 98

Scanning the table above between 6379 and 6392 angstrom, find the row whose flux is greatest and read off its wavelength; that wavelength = 6388.78 angstrom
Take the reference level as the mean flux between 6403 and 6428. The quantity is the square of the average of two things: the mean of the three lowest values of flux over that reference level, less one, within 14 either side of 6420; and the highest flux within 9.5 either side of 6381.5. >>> 311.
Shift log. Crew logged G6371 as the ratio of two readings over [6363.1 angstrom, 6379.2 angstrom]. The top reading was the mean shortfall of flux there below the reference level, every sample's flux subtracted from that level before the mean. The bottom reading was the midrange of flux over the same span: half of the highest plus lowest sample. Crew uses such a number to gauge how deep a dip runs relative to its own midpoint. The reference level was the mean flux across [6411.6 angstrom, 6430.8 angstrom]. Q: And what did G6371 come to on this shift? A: -0.019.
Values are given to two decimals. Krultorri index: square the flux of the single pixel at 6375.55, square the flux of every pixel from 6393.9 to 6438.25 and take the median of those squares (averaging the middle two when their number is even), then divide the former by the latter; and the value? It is 1.03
